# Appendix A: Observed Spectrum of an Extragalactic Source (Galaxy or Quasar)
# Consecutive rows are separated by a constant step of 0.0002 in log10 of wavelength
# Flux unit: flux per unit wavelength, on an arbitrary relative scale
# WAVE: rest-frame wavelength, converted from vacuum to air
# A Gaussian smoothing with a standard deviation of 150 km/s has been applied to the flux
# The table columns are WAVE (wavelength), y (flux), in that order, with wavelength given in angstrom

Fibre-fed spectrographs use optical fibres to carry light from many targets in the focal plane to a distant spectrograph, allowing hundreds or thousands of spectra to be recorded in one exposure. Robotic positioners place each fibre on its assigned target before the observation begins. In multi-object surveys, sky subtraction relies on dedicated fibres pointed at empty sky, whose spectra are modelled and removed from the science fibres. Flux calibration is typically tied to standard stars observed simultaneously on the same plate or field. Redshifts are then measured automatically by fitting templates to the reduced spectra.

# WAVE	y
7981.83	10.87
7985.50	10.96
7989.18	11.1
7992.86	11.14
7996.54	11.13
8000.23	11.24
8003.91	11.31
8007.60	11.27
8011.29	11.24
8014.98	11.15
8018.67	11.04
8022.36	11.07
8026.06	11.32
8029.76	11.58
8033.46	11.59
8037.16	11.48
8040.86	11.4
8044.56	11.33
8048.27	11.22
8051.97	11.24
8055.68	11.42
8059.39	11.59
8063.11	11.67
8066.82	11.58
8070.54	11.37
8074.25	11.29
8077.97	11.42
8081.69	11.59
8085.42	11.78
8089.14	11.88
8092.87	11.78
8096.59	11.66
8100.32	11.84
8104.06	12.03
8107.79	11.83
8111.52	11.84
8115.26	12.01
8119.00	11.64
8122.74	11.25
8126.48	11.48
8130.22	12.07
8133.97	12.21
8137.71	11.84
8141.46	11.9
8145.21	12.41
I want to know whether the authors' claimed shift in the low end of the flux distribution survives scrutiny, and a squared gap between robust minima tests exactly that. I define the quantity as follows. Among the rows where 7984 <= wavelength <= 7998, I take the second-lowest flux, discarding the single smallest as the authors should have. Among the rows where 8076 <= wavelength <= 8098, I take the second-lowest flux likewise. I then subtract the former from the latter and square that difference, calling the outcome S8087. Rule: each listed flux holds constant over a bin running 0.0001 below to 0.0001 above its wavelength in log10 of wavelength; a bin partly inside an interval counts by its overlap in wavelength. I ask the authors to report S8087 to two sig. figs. 0.24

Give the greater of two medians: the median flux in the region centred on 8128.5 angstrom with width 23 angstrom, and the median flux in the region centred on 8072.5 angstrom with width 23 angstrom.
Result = 11.7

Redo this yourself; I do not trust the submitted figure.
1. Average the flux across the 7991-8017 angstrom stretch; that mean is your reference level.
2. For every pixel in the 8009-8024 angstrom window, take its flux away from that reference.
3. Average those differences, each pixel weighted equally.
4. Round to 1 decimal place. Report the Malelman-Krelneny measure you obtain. 0.1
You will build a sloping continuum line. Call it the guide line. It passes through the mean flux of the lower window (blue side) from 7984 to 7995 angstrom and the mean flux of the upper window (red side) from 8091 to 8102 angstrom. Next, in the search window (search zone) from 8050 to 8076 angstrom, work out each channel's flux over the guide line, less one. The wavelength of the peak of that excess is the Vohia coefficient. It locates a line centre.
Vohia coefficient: 8063.11 angstrom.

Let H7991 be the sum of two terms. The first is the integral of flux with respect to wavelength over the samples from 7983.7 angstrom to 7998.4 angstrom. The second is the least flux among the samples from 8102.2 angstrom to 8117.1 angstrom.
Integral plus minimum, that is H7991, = 175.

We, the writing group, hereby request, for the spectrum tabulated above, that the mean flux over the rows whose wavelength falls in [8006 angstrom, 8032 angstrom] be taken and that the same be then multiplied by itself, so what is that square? 126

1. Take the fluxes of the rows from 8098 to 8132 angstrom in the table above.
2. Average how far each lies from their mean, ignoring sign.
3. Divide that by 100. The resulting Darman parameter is 0.0021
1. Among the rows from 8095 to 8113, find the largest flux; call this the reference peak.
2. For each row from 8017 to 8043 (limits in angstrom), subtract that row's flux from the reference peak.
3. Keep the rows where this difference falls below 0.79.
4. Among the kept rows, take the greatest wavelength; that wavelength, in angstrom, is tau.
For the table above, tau 8040.86 angstrom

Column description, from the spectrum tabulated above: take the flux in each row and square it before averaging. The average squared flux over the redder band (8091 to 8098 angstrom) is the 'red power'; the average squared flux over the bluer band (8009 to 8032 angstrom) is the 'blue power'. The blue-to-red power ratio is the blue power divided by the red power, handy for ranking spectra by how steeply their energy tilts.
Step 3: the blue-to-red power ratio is 0.919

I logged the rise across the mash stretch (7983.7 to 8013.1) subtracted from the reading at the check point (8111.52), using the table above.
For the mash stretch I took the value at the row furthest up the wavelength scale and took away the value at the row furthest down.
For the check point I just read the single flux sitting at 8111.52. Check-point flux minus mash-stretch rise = 11.6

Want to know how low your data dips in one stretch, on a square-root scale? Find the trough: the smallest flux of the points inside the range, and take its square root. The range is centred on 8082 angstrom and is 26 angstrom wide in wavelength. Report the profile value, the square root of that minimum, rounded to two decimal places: 3.36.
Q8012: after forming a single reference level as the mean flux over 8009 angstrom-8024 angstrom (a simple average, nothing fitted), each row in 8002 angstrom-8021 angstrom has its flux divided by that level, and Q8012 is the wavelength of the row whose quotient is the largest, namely 8003.91 angstrom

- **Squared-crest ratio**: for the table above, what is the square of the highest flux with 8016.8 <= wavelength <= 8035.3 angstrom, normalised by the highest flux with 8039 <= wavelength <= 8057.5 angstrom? 11.8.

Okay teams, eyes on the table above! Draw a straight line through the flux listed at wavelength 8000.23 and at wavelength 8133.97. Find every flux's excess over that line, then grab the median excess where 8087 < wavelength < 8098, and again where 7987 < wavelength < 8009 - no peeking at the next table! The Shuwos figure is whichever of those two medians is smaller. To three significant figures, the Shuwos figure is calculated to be -0.132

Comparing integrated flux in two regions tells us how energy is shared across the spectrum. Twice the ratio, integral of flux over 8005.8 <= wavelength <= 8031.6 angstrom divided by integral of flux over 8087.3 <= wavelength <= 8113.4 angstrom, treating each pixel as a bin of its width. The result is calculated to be 1.88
